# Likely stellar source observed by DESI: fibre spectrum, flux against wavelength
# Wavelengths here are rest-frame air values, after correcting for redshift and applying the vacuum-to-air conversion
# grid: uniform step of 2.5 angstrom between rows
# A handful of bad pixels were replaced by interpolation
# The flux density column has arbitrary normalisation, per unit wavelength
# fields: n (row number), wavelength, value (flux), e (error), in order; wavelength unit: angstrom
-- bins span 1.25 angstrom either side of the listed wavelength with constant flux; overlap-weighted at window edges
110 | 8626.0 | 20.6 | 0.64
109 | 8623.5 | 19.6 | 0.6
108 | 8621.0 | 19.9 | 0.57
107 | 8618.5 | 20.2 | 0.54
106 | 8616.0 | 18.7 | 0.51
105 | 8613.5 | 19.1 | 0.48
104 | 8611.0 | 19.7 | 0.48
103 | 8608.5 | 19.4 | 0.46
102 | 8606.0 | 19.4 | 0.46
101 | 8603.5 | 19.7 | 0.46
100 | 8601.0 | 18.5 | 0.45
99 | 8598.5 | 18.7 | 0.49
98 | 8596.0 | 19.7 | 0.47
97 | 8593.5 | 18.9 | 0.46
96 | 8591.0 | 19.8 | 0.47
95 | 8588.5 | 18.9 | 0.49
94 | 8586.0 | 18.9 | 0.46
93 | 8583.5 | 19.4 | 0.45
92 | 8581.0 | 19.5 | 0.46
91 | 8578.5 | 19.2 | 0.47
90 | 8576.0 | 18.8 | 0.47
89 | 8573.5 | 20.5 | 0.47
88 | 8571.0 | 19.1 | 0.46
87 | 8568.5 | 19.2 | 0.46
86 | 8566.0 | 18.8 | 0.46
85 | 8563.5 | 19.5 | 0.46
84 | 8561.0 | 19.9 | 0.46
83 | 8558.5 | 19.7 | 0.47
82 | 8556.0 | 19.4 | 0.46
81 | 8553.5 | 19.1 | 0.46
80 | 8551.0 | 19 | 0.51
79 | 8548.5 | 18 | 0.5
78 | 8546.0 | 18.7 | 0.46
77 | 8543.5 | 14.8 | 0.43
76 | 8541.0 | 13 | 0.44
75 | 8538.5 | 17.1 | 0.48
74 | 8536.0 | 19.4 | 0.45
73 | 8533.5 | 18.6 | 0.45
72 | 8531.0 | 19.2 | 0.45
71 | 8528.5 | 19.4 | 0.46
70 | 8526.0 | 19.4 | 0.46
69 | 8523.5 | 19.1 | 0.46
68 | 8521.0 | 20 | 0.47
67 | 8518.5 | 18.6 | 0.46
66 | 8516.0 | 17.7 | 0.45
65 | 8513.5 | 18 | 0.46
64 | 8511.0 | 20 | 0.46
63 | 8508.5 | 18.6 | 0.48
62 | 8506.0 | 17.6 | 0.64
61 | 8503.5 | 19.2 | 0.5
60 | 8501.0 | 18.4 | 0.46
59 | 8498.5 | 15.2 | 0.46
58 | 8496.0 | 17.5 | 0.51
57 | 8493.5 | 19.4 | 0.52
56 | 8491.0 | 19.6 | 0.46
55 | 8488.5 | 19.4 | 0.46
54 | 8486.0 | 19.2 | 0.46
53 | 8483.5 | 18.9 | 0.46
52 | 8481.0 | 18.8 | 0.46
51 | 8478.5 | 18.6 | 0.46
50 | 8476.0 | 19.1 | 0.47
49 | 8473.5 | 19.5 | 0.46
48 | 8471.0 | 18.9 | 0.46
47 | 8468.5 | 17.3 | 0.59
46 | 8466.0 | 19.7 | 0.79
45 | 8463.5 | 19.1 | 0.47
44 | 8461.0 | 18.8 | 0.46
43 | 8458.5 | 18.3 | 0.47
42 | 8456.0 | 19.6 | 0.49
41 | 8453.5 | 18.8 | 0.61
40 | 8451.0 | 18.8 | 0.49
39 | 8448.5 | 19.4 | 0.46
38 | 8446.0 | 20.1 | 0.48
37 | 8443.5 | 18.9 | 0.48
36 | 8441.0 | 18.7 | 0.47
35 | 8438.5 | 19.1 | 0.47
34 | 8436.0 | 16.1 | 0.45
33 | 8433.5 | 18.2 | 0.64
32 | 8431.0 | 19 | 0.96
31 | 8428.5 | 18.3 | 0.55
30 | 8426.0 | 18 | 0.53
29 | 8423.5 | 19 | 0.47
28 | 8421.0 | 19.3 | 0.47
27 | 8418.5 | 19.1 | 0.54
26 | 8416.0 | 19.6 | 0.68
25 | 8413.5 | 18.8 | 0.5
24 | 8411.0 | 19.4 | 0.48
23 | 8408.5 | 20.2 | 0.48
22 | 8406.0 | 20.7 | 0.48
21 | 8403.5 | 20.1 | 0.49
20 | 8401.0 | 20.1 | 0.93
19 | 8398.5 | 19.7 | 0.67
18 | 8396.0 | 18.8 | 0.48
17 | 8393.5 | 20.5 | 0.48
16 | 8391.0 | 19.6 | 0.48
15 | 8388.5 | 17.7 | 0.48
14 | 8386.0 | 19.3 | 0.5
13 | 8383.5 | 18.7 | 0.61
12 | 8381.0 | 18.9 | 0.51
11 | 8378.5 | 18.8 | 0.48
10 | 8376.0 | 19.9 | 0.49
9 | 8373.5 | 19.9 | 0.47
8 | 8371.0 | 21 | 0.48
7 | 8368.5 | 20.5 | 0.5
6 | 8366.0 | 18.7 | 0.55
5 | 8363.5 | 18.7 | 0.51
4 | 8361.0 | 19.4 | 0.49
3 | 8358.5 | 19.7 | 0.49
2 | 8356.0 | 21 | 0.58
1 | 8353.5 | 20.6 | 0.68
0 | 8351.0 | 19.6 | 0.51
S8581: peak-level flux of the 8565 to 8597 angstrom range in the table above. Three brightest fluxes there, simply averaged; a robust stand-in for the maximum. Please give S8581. 20.0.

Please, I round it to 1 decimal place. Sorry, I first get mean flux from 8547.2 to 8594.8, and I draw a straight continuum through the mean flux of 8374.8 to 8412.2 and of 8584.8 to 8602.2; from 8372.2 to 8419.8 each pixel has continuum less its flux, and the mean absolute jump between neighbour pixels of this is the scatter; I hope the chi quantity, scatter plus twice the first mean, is 39.2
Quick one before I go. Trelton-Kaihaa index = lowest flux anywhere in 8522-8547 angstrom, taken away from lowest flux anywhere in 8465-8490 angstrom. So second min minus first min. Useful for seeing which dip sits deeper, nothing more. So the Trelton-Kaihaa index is 4.3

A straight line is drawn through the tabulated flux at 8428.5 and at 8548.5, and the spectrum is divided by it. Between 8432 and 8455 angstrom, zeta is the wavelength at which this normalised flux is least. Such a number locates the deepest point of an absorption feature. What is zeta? 8436.0 angstrom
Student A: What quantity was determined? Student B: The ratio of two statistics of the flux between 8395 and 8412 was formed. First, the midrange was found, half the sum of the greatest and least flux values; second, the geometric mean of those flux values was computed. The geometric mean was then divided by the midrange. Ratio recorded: 1.005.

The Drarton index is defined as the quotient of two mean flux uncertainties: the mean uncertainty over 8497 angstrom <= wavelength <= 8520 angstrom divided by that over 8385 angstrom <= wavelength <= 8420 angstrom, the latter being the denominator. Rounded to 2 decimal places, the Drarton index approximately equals 0.89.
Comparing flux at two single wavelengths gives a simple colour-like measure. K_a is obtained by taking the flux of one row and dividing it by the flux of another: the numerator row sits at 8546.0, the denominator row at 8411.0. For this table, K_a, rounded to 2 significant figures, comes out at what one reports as 0.96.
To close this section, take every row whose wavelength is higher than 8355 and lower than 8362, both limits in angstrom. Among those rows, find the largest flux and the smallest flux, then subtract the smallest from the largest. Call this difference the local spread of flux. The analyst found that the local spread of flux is 1.6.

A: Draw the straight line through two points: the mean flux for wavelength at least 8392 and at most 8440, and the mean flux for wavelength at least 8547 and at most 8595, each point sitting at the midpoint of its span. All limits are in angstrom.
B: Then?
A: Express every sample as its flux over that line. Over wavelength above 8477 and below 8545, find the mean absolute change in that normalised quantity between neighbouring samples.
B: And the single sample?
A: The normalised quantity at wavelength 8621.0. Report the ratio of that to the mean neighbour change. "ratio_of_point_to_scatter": 17.8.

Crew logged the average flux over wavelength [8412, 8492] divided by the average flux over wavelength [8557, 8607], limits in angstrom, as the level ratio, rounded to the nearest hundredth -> 0.98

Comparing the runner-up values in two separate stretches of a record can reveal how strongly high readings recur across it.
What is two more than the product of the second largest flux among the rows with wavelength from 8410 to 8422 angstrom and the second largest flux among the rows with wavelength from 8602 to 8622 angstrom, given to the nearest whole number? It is 388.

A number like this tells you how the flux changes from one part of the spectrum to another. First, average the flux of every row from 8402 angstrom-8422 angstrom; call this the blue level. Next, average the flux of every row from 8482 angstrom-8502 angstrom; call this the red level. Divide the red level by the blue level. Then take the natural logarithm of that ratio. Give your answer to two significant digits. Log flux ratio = -0.063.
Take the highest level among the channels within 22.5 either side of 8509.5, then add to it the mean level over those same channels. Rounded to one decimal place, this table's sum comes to 38.7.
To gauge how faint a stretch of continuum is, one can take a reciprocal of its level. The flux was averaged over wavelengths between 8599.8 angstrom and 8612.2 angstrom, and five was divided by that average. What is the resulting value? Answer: 0.259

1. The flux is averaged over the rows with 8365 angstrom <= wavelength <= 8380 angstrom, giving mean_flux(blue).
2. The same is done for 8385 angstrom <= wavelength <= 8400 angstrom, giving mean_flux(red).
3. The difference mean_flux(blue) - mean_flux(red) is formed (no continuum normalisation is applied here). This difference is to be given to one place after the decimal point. 0.5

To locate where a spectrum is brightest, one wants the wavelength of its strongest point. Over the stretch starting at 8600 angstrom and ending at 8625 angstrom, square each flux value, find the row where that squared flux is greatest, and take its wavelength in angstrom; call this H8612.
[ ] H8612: 8618.5 angstrom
